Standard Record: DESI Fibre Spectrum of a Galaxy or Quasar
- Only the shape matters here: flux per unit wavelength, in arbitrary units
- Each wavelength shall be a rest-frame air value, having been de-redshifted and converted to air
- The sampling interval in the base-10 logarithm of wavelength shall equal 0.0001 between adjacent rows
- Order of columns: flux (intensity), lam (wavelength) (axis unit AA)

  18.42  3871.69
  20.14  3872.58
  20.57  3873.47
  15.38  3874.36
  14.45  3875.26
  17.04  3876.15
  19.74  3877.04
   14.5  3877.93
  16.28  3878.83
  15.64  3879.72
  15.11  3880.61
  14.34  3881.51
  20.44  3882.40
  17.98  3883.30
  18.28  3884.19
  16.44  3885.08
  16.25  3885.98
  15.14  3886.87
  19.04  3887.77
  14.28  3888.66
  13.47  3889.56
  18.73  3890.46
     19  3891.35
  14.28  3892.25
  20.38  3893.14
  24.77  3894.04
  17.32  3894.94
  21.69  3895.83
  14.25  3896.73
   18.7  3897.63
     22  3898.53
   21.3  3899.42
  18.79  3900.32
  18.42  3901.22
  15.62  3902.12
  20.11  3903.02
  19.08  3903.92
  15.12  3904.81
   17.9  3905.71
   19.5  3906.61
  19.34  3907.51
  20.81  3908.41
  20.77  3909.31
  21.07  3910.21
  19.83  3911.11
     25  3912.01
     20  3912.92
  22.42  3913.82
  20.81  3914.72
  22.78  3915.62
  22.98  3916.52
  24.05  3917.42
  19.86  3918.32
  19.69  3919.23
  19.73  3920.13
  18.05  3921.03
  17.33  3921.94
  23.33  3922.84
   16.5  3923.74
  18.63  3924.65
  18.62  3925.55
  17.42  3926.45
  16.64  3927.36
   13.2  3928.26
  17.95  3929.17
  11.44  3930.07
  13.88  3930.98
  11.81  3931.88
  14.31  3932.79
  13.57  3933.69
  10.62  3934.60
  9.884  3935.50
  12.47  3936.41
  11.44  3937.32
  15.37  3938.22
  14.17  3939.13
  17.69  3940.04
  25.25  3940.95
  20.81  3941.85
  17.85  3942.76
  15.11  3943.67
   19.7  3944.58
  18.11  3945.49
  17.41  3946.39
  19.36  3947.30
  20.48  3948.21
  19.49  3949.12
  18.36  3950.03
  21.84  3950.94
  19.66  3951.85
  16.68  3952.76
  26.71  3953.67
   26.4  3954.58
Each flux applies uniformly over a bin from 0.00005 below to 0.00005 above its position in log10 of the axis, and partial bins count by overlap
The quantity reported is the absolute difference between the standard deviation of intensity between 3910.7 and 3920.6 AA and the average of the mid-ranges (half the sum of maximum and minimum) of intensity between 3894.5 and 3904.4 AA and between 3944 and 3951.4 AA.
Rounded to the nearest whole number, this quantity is 17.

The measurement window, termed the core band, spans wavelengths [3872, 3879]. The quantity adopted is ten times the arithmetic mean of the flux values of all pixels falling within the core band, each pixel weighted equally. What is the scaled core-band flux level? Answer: 173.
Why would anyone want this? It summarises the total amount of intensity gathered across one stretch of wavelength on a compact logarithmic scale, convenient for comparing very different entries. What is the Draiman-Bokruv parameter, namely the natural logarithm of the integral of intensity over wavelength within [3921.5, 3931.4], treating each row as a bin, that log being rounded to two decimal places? 5.12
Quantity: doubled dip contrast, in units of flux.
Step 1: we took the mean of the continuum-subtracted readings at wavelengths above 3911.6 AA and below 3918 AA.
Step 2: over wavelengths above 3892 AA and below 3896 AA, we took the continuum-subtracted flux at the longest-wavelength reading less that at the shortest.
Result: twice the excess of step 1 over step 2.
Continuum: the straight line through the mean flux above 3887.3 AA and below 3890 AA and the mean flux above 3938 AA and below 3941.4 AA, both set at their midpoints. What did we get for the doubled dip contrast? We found -3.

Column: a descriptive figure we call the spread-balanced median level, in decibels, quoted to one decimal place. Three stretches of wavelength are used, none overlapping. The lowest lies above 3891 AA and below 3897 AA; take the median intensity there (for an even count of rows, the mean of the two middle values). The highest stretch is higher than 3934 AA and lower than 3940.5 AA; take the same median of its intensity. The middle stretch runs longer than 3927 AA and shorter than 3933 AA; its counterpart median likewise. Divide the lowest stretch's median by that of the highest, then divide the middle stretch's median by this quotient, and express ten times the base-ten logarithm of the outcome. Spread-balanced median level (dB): 9.6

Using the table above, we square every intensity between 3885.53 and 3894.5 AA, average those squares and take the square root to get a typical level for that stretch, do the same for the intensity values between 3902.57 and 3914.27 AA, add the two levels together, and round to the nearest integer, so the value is 38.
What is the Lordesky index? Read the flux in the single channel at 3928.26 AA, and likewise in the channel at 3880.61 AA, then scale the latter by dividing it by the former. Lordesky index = 1.1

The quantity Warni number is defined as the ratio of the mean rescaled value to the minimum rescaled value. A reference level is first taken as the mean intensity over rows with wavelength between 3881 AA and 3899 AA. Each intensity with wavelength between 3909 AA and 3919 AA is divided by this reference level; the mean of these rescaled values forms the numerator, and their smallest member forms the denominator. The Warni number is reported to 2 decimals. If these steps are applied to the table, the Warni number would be 1.10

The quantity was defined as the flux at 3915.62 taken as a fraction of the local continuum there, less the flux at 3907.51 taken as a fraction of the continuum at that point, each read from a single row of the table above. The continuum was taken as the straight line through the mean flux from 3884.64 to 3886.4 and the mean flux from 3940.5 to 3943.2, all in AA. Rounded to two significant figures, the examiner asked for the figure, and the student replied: 0.14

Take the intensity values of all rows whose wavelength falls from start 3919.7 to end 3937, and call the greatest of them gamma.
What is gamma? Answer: 23.33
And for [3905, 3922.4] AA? 25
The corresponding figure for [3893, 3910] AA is 24.77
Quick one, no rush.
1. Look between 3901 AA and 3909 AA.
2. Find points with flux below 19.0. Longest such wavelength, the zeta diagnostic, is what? 3905.71 AA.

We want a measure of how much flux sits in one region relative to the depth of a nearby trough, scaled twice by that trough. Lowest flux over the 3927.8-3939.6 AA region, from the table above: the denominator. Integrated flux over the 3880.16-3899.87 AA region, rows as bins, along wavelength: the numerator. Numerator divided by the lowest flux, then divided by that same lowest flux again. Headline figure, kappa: 3.6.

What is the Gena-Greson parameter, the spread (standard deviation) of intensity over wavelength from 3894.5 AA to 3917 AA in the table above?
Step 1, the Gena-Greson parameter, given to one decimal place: 2.5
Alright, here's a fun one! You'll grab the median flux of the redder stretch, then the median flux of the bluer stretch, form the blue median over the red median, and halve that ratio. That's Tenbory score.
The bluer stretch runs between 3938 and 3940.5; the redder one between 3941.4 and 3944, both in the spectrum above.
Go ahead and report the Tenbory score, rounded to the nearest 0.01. 0.43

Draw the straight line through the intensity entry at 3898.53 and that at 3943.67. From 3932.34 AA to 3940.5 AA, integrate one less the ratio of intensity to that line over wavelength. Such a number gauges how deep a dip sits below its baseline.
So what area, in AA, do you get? 1.5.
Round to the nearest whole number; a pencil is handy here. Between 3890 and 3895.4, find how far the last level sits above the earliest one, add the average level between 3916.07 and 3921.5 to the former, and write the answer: 19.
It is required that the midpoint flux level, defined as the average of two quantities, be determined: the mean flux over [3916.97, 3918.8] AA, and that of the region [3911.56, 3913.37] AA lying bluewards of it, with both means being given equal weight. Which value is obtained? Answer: 22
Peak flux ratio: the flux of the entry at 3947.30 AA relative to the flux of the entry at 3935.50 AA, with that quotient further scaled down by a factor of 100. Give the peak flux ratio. 0.0196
